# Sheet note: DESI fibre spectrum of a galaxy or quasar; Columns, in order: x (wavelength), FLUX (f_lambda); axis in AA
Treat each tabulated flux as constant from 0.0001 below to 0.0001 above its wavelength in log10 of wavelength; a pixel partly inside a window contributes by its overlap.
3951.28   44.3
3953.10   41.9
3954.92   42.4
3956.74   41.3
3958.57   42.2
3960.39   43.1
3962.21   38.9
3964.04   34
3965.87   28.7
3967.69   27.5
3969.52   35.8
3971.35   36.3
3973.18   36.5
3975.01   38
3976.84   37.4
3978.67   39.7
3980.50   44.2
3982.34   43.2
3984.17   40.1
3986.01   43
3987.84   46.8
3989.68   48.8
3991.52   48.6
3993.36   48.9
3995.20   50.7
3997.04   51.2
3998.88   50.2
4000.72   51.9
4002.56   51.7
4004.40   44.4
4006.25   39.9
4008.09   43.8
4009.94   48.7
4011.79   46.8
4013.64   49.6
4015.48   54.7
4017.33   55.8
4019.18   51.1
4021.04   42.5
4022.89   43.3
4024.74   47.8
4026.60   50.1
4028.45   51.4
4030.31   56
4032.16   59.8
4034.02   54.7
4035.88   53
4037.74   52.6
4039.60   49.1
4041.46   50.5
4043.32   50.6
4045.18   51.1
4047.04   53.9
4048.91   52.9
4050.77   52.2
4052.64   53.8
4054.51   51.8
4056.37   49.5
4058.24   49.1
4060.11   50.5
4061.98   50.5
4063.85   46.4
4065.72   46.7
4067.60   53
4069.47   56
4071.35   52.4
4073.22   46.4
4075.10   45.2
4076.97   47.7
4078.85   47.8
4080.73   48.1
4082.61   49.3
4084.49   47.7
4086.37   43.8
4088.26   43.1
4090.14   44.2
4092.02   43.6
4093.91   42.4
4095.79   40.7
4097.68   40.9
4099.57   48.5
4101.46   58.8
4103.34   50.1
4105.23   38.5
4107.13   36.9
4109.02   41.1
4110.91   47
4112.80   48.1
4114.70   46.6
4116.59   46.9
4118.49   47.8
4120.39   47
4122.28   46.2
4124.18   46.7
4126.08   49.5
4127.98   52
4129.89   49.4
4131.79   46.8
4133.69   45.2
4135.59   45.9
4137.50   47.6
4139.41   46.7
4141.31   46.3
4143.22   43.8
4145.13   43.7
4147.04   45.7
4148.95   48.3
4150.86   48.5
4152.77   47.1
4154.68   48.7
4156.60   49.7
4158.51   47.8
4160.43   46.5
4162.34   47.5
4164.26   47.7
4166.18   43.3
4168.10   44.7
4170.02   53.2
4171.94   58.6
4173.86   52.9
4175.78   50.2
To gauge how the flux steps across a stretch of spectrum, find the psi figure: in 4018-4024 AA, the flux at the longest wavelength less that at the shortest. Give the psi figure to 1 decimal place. -7.8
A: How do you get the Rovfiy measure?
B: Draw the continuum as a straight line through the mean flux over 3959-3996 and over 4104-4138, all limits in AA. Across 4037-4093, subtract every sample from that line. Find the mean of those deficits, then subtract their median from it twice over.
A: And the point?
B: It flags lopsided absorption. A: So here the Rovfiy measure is 6.7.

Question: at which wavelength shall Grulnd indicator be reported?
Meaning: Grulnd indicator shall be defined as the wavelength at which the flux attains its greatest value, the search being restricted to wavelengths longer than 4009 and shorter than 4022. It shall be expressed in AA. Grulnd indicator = 4017.33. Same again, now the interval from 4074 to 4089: 4082.61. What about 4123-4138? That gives 4127.98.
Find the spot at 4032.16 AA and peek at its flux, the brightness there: 59.8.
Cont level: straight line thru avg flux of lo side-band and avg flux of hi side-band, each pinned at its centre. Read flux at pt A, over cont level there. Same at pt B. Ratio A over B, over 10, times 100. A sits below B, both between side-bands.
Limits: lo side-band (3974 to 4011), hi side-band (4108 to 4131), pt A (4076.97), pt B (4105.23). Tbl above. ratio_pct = 12.5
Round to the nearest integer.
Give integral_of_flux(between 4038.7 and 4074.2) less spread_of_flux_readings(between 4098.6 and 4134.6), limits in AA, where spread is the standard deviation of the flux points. 1801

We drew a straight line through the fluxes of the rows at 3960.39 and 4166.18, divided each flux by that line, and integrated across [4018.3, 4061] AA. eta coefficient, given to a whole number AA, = 51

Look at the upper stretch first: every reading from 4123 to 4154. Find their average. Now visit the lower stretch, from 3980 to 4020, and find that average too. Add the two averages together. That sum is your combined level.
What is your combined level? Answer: 95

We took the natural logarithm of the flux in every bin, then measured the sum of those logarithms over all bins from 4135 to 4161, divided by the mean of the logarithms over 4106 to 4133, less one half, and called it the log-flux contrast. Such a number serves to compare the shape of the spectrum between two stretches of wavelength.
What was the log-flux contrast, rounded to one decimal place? 13.5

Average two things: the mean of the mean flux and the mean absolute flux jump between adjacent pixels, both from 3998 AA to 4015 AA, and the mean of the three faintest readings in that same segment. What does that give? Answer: 34.1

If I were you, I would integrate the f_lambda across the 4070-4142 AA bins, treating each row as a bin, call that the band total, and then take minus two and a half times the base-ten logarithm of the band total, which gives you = -8.81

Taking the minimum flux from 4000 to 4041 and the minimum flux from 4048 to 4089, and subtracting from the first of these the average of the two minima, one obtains -1.6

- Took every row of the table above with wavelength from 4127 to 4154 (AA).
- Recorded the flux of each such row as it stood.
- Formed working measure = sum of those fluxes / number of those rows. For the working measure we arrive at 46.9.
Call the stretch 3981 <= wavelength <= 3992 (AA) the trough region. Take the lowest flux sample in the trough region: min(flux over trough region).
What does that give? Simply 40.1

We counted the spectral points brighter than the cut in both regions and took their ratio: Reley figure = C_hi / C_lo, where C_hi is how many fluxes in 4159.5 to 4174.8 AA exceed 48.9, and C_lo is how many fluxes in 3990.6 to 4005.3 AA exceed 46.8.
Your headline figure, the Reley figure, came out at 0.43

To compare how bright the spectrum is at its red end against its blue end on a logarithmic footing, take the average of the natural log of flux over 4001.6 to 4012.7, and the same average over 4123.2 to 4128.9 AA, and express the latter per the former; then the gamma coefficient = 1.02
